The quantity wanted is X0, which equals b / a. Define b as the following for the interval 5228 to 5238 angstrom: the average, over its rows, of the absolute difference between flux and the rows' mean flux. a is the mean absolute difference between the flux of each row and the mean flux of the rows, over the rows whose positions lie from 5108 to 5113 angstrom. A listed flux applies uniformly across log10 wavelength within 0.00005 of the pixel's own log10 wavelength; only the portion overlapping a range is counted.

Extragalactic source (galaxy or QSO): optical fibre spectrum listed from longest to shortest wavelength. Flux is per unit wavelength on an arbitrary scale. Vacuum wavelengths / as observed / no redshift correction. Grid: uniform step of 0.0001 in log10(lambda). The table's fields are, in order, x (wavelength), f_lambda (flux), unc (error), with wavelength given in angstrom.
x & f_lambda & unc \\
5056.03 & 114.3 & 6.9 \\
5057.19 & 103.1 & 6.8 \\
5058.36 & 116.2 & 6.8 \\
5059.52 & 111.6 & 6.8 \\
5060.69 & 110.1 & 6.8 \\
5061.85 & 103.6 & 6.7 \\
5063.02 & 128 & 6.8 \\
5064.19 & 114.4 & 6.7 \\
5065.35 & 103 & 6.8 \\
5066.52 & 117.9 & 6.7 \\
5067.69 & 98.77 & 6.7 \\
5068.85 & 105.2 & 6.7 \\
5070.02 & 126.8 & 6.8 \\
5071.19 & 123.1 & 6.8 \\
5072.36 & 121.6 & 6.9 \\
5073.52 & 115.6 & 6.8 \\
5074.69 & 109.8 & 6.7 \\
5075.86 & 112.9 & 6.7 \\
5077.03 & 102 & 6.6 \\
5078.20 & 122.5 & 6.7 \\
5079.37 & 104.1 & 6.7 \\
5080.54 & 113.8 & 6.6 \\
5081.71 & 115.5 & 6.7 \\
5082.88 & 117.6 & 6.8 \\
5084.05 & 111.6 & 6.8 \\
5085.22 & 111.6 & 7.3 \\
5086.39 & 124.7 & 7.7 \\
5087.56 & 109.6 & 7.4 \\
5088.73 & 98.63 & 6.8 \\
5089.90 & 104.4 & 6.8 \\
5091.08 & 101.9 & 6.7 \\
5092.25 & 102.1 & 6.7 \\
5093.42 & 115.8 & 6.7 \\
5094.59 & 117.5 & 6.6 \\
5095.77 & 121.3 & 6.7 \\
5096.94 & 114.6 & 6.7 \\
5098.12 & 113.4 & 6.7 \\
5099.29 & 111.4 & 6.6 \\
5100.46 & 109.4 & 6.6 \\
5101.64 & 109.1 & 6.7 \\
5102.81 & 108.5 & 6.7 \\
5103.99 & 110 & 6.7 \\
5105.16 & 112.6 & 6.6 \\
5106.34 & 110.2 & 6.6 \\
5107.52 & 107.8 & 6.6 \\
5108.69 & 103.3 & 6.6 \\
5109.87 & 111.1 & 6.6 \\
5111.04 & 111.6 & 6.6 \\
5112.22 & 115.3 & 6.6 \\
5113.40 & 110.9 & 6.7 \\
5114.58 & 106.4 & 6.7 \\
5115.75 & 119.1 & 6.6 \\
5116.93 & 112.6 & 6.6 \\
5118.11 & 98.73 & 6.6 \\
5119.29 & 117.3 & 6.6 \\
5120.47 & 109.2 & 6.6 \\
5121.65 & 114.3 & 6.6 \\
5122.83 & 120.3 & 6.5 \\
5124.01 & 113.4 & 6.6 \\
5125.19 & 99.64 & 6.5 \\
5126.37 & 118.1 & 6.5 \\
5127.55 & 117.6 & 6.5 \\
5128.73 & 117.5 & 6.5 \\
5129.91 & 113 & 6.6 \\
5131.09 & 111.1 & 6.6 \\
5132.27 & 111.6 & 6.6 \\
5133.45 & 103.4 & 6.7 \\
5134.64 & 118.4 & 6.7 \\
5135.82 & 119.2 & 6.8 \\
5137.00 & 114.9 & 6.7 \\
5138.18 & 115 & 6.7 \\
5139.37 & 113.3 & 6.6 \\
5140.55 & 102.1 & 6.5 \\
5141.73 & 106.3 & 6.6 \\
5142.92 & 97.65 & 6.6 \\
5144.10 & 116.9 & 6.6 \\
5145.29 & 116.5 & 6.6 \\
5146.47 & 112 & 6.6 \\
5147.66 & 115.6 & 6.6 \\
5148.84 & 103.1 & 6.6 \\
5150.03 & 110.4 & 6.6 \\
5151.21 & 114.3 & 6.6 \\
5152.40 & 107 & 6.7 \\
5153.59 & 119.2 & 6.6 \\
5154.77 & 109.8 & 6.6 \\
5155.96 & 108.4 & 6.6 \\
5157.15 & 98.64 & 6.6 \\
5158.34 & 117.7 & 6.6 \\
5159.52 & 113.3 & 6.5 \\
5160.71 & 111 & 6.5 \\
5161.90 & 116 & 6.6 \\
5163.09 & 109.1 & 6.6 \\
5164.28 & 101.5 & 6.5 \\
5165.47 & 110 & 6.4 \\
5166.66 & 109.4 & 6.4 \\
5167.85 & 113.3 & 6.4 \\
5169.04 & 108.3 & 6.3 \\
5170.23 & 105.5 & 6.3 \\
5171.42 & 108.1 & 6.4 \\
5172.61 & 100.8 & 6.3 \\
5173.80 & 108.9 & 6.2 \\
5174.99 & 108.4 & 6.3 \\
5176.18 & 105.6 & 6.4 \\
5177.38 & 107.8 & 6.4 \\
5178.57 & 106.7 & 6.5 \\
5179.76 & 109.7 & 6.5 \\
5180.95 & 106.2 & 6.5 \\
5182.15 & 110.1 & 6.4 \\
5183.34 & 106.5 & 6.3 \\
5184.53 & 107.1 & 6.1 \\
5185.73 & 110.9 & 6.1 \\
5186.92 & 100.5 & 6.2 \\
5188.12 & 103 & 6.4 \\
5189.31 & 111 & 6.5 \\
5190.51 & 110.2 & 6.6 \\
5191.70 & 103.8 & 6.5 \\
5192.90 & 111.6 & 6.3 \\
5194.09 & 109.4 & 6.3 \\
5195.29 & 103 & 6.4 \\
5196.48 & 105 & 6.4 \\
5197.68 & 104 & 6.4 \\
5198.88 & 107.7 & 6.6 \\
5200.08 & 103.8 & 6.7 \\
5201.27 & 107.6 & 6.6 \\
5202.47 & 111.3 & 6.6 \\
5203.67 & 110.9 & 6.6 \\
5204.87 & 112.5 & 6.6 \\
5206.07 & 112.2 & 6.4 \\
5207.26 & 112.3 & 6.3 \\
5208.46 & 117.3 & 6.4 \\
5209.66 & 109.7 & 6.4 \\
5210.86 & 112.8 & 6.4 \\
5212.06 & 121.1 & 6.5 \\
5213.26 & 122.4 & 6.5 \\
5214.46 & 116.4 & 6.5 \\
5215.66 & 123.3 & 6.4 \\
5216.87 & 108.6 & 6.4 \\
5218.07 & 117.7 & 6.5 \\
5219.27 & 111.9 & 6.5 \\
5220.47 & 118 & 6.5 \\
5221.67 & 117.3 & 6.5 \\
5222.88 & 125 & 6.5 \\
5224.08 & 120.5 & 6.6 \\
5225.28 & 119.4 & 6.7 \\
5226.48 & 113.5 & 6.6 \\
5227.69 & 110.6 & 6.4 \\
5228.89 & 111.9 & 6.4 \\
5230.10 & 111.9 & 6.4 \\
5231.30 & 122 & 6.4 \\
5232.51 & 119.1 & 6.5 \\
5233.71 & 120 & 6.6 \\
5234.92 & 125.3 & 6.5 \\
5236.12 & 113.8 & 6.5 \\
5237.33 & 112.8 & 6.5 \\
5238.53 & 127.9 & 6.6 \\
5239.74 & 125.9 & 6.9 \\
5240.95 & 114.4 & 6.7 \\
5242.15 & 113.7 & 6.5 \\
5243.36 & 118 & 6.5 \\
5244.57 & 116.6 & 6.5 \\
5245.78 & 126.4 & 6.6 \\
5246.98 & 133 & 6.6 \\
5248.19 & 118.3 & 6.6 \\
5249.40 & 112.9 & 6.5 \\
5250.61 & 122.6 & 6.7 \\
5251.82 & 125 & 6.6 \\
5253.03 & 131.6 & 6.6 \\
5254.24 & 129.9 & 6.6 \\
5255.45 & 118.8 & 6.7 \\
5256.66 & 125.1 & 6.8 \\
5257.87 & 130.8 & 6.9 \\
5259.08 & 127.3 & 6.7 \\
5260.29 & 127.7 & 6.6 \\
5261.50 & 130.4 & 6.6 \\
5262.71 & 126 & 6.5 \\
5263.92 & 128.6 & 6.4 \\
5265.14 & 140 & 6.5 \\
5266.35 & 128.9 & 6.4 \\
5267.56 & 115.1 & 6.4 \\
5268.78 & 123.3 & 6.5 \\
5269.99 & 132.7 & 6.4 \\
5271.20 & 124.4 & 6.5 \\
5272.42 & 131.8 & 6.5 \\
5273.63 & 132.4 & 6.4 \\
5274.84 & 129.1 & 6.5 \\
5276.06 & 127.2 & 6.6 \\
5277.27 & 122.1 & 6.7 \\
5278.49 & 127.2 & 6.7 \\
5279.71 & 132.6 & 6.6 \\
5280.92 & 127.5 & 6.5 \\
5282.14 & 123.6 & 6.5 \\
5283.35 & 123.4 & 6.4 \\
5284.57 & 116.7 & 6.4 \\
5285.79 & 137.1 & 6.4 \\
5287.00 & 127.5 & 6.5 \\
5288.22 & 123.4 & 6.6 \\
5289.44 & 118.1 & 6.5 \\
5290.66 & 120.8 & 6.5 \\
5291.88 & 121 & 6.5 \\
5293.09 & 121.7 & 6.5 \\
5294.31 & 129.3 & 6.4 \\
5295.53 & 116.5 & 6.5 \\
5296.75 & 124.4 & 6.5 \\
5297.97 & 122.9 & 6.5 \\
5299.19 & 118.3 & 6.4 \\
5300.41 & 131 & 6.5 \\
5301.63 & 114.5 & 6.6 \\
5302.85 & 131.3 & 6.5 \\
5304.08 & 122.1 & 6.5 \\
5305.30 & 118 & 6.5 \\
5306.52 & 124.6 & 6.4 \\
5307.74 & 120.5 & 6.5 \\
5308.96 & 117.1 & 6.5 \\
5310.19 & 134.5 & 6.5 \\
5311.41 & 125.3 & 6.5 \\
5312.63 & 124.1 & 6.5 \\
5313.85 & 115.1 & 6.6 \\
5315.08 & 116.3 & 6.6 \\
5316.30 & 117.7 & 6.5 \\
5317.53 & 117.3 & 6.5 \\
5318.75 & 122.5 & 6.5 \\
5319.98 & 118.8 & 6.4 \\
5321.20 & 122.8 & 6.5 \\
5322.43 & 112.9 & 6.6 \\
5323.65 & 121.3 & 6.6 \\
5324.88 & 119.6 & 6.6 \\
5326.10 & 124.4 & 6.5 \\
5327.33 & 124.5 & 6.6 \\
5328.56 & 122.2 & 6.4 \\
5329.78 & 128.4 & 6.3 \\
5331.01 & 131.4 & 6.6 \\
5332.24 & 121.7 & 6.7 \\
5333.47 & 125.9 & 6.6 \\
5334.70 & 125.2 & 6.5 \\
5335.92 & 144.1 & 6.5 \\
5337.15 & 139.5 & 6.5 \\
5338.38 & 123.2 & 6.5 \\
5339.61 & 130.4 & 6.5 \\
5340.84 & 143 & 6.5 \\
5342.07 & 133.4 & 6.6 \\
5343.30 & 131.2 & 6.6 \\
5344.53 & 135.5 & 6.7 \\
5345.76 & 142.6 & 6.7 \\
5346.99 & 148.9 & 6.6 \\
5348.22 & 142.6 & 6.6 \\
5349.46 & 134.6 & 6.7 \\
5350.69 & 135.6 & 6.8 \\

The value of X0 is 1.28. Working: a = 3.5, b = 4.50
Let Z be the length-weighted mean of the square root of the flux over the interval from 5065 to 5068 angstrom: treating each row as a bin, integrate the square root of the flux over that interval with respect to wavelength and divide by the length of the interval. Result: 10.3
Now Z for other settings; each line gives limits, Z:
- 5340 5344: 11.6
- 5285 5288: 11.4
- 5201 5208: 10.6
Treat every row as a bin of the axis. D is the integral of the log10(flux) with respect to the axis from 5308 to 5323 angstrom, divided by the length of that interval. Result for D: 2.08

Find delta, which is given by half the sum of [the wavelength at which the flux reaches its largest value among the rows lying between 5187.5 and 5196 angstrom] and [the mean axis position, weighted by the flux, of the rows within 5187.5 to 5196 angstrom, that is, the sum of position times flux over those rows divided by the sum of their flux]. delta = 5192.3 angstrom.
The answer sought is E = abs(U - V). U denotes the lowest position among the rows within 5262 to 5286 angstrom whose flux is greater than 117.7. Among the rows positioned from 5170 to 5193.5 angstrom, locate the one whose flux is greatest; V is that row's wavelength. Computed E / 69.8 angstrom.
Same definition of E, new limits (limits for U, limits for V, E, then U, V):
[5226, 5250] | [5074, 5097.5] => 144.9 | 5231.30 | 5086.39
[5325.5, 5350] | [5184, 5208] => 121.2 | 5326.10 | 5204.87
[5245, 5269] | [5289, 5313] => 64.4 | 5245.78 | 5310.19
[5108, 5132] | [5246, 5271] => 149.4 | 5115.75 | 5265.14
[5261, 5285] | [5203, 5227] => 38.6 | 5261.50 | 5222.88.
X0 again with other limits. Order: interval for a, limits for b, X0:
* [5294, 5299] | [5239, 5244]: 1.10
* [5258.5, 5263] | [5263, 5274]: 4.00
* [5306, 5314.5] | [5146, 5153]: 0.76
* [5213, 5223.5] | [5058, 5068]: 1.76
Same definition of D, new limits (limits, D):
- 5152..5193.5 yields 2.03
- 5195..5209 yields 2.04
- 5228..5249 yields 2.08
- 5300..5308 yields 2.09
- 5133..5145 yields 2.04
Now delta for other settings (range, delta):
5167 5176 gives 5169.6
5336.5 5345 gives 5340.8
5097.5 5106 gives 5099.9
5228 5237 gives 5233.7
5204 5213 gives 5210.3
